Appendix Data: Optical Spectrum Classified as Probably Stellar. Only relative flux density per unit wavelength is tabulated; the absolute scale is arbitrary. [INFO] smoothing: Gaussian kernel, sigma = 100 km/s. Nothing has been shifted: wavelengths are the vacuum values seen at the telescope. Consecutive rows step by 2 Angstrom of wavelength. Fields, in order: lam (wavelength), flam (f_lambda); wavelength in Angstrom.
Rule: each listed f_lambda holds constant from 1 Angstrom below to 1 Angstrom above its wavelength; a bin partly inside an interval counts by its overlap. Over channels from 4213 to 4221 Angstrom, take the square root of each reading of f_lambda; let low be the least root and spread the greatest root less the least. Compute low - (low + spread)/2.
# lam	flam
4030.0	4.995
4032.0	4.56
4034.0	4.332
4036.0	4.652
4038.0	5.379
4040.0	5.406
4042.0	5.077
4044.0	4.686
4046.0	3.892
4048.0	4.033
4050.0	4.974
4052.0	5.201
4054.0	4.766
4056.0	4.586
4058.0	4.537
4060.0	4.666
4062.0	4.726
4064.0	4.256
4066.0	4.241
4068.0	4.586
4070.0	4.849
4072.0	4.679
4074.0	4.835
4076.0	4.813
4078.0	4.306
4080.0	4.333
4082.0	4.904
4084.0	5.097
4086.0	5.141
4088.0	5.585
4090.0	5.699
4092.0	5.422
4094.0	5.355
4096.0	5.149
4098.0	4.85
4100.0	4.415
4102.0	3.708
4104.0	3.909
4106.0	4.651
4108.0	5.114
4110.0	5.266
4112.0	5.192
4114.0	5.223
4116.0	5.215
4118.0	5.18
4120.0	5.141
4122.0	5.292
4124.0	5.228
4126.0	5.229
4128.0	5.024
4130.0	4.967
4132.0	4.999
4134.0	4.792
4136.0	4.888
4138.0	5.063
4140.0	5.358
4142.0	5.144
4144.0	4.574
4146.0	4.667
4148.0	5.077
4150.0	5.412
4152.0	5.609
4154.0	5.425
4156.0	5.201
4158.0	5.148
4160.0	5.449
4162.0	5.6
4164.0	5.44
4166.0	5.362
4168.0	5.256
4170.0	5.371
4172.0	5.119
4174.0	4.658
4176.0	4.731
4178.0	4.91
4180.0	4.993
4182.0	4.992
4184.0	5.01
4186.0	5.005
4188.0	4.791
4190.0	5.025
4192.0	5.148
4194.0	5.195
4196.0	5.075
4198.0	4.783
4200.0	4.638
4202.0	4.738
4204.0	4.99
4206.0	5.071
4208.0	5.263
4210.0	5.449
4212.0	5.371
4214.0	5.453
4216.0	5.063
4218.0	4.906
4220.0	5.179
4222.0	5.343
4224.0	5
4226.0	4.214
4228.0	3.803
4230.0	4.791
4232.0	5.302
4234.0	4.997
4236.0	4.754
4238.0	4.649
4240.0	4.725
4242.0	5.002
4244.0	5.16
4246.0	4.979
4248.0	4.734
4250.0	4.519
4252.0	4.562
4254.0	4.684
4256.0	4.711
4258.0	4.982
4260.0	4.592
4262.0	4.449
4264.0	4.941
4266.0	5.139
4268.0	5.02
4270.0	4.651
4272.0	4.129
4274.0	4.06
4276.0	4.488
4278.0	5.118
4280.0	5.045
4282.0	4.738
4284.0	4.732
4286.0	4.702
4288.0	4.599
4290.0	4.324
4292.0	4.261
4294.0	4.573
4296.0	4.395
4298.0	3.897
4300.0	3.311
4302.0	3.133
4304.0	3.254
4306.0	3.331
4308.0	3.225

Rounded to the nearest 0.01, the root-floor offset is 1.05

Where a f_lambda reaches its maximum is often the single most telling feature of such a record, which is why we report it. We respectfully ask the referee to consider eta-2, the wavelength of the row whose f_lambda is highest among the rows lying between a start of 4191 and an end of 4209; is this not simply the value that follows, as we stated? 4208.0 Angstrom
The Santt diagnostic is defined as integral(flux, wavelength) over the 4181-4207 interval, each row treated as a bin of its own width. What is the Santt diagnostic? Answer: 129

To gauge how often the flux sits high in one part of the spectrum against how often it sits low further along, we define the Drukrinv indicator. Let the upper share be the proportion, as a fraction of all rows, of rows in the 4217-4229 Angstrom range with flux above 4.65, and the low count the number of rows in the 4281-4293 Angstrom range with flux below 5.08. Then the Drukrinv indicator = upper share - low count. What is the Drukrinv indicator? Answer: -5.33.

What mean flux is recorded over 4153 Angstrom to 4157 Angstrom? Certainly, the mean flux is 5.31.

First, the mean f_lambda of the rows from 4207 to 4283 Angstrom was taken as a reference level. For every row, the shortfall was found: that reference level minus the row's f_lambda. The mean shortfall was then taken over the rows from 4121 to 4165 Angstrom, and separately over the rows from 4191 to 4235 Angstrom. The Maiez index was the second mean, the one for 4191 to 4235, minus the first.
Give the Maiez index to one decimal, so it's 0.2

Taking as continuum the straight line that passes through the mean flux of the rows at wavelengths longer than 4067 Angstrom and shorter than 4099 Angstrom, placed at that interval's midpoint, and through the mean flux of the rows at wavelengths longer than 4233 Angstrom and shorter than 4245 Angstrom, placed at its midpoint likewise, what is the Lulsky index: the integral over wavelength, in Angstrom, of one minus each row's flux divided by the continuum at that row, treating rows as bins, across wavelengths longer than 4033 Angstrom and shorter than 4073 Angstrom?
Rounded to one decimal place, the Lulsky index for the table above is 2.5 Angstrom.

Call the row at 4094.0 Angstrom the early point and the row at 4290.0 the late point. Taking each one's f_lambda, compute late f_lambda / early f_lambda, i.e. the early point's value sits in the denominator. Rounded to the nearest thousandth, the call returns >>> 0.807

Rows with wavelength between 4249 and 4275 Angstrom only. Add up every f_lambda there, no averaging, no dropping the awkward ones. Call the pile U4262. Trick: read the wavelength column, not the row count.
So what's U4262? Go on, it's 60.4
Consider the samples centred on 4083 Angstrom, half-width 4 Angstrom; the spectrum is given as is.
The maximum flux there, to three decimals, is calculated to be 5.141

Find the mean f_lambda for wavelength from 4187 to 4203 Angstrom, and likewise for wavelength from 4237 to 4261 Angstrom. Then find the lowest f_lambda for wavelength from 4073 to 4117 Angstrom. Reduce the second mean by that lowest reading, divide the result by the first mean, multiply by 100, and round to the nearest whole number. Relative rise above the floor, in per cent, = 22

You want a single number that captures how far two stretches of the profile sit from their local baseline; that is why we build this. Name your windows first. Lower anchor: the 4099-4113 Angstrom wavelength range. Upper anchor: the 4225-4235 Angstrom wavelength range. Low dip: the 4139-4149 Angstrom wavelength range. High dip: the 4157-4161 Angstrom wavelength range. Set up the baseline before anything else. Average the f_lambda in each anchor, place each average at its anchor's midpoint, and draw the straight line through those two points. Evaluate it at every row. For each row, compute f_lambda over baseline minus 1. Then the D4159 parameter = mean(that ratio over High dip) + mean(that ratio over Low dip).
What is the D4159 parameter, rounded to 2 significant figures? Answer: 0.22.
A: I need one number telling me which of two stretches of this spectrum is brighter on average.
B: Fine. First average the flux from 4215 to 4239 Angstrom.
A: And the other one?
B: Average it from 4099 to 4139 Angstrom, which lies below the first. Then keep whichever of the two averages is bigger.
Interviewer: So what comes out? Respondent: 4.92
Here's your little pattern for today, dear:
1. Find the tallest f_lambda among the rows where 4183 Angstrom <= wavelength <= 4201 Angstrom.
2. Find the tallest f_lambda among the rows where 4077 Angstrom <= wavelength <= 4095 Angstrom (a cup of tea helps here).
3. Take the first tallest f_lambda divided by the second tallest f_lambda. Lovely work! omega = 0.91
